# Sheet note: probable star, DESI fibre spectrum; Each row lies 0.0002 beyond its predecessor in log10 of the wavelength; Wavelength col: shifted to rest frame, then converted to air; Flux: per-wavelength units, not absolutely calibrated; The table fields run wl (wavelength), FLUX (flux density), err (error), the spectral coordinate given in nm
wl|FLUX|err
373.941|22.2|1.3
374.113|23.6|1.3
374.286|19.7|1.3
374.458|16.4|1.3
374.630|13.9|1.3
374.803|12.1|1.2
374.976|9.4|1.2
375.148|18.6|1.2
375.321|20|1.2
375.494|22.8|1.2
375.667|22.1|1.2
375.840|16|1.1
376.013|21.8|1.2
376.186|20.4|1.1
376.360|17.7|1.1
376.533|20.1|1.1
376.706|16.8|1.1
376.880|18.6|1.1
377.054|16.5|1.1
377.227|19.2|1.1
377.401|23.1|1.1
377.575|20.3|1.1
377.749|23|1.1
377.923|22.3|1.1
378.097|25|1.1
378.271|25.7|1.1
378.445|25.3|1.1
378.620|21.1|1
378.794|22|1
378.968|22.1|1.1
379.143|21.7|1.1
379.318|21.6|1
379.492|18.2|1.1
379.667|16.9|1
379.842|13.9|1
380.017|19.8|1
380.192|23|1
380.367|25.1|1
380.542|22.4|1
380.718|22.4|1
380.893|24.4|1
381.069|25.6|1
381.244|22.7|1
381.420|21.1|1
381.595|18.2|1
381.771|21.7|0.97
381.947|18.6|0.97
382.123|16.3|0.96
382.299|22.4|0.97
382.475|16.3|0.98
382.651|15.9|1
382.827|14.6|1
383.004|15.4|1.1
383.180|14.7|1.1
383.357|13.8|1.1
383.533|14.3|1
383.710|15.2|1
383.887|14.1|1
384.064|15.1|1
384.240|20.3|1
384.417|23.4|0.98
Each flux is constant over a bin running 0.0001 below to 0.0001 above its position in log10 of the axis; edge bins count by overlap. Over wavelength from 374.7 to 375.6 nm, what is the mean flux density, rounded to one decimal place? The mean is 16.6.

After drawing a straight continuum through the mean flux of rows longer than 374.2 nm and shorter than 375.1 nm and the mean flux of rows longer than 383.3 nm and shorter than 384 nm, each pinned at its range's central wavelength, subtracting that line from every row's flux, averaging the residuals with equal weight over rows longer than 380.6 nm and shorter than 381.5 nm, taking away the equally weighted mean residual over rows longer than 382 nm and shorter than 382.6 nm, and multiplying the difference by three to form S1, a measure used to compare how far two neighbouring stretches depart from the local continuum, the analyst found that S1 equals 15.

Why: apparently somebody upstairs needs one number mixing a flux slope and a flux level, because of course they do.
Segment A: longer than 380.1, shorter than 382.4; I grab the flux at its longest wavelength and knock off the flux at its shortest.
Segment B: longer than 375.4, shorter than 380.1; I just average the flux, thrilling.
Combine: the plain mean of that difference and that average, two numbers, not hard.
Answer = 10.0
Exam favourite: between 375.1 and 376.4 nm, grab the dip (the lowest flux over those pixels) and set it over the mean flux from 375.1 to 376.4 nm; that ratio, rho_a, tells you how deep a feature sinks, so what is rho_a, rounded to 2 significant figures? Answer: 0.80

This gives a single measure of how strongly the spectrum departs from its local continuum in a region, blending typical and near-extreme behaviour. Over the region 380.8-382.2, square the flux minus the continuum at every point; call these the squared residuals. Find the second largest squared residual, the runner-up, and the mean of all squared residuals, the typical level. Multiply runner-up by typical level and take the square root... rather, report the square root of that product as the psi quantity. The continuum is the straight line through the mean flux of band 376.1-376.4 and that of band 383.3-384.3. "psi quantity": 40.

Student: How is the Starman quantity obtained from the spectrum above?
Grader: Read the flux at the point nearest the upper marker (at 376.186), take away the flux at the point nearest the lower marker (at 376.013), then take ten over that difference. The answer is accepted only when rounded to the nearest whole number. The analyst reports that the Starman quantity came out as -7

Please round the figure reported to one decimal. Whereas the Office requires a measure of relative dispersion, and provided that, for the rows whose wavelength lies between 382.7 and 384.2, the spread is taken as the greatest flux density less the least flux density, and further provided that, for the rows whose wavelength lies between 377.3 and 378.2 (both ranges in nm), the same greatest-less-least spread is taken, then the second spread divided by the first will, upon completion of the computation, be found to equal 2.9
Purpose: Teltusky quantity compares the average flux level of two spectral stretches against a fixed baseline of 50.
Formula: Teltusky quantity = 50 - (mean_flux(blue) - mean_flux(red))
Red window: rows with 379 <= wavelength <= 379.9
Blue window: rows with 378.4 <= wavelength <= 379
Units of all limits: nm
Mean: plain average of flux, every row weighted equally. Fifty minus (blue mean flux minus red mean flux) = 46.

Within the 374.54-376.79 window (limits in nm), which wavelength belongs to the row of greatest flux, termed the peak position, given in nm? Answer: 375.494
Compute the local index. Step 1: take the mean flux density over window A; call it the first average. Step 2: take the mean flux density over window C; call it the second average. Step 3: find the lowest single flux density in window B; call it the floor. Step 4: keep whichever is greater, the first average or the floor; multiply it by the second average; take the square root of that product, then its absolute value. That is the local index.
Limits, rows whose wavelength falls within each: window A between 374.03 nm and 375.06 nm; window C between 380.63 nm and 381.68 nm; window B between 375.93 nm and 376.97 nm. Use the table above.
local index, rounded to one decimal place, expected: 19.4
